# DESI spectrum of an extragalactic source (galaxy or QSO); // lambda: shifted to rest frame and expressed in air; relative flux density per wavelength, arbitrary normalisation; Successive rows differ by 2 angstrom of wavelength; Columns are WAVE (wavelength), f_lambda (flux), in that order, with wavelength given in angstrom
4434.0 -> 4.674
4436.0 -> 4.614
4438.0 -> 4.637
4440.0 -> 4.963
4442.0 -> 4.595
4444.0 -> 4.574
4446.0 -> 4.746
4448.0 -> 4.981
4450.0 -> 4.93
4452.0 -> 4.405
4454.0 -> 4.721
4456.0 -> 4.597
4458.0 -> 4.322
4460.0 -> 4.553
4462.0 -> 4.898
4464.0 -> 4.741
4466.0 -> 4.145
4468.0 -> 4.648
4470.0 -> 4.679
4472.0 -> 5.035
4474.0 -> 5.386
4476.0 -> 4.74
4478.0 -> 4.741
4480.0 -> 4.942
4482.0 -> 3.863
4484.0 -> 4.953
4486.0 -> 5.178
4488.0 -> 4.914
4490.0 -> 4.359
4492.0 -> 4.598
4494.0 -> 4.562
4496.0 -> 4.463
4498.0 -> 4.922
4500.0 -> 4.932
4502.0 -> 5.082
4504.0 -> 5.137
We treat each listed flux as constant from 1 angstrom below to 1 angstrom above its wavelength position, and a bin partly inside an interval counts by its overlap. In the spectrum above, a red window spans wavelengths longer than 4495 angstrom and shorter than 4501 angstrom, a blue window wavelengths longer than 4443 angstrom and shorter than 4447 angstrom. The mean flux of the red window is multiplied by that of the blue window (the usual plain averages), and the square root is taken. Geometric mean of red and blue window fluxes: 4.72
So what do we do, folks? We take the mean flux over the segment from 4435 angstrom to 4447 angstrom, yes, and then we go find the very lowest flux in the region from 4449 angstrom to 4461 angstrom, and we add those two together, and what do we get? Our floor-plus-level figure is 9.01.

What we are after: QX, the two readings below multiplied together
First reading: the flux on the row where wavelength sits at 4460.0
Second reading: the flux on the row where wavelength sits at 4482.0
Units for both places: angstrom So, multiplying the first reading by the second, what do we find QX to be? 17.6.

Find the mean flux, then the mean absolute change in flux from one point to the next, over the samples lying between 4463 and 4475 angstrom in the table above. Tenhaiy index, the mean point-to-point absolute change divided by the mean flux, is 0.077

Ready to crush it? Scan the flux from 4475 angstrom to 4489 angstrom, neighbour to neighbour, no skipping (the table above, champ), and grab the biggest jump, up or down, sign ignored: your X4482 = 1.09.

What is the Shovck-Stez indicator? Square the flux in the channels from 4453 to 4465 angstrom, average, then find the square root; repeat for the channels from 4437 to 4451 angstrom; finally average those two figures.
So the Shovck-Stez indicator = 4.71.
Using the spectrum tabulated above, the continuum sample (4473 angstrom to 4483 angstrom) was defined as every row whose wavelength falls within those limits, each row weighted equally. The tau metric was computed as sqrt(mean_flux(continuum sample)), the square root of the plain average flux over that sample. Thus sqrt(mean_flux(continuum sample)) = 2.18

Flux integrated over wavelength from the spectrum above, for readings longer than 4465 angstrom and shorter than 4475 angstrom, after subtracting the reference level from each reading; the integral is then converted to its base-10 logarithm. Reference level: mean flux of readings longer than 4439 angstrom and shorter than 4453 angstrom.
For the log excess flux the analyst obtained -0.44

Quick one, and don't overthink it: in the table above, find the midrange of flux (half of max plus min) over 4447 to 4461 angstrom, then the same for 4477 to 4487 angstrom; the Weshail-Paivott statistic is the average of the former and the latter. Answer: 4.59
